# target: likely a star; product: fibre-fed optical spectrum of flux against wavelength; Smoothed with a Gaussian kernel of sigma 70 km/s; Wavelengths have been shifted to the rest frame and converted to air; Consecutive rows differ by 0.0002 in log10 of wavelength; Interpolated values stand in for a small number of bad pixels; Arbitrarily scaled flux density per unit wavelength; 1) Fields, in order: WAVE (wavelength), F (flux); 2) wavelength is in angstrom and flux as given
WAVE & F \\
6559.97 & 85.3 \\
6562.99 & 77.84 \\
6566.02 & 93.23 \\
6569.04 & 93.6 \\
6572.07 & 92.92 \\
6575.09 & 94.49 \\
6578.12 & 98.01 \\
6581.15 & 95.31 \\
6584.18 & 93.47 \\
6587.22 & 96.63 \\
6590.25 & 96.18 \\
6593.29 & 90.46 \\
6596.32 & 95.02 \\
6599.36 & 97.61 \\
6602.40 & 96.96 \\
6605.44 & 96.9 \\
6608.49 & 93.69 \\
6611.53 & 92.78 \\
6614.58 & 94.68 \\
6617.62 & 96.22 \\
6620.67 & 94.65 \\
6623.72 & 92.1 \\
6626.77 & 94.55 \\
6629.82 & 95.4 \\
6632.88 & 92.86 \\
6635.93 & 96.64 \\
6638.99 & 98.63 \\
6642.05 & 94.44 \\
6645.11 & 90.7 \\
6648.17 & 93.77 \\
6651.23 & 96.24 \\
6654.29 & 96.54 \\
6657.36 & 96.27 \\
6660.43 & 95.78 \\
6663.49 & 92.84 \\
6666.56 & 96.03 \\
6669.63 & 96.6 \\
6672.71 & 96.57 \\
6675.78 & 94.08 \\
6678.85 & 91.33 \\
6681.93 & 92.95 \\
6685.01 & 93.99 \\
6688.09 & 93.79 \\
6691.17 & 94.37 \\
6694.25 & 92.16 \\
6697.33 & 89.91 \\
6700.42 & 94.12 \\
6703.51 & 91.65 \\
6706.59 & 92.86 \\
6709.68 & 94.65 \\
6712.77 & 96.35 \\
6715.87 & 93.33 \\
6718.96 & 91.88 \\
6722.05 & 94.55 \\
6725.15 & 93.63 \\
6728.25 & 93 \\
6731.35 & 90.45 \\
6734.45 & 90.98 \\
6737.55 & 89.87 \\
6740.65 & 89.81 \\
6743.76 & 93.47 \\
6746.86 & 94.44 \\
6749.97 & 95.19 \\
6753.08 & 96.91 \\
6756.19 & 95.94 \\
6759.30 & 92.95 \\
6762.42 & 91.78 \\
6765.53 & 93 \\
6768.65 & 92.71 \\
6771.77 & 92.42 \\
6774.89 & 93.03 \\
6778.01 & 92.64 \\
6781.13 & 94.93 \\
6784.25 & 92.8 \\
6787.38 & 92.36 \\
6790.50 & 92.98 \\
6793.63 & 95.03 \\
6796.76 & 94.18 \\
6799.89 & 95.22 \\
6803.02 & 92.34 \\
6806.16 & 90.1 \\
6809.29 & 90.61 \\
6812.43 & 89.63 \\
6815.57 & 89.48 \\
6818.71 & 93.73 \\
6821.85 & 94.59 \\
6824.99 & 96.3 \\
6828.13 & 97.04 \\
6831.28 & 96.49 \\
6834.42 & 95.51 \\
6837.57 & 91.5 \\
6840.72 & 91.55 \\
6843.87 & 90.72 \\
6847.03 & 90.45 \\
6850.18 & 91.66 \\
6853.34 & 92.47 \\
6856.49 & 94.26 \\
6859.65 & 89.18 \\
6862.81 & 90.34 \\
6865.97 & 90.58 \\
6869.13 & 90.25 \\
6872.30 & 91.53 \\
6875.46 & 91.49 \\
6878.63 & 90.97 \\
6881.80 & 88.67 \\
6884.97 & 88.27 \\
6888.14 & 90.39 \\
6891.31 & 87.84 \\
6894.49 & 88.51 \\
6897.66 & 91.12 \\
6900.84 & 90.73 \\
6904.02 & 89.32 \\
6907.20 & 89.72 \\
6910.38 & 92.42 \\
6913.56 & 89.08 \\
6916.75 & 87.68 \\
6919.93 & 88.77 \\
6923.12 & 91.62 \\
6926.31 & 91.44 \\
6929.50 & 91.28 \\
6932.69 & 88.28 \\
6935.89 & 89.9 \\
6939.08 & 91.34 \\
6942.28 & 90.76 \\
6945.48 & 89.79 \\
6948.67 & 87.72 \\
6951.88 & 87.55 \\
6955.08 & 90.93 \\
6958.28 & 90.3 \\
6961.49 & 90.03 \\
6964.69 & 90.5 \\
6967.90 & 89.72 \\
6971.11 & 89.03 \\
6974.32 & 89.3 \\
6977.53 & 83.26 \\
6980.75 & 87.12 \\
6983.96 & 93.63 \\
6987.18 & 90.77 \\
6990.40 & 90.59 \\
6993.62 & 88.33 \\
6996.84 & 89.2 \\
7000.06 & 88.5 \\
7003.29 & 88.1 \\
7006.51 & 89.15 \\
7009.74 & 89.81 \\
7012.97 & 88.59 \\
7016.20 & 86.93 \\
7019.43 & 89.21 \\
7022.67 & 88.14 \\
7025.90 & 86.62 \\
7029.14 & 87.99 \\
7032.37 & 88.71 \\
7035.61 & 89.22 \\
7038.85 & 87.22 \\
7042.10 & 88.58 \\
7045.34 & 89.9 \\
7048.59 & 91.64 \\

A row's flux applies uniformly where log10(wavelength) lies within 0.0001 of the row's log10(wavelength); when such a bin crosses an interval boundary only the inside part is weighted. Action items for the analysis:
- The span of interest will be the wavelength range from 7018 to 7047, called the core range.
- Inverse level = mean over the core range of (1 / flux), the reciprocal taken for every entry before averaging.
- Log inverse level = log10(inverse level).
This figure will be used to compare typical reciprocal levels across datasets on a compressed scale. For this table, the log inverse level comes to -1.95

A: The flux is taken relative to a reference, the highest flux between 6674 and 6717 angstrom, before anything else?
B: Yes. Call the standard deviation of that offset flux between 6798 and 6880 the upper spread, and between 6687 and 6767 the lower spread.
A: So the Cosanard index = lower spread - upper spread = -0.4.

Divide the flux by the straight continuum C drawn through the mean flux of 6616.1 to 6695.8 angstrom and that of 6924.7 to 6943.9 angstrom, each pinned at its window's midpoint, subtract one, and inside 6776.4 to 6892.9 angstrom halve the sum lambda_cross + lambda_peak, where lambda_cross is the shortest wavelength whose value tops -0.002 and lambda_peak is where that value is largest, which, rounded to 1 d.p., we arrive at 6803.1 angstrom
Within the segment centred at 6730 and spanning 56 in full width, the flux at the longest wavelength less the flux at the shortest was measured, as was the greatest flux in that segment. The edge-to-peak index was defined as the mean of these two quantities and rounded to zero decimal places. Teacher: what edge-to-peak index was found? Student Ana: 51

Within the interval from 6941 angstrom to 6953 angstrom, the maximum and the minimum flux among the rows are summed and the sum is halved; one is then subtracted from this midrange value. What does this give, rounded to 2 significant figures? 88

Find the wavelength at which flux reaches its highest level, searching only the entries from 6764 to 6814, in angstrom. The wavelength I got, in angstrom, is 6799.89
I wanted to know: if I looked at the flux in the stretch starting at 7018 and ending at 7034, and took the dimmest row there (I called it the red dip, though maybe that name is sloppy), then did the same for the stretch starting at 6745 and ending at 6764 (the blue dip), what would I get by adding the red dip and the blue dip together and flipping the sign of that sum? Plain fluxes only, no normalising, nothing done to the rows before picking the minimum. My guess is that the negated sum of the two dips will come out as -178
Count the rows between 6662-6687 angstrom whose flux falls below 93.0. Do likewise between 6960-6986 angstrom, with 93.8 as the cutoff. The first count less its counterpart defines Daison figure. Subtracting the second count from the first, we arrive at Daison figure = -5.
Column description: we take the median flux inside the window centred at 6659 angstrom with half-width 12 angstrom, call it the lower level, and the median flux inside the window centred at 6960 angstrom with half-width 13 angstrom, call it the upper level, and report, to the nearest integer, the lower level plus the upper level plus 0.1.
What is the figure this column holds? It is 186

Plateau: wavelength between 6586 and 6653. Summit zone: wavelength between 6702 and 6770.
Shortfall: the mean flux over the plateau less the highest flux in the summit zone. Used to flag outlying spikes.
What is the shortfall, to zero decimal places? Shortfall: -2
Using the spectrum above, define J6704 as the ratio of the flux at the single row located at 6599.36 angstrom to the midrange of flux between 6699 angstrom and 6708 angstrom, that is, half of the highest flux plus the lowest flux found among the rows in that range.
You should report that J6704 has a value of 1.05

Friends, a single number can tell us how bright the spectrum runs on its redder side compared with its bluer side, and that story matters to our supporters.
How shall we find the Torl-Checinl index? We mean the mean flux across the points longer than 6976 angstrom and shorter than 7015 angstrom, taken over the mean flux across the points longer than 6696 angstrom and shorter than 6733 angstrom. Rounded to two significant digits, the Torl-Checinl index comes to 0.96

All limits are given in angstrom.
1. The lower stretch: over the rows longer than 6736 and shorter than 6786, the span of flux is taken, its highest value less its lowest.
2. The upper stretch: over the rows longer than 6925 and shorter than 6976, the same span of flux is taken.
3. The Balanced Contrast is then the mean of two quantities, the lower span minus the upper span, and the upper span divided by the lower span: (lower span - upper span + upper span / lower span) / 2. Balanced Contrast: 1.9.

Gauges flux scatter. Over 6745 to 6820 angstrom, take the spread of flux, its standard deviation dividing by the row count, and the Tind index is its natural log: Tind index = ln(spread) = 0.64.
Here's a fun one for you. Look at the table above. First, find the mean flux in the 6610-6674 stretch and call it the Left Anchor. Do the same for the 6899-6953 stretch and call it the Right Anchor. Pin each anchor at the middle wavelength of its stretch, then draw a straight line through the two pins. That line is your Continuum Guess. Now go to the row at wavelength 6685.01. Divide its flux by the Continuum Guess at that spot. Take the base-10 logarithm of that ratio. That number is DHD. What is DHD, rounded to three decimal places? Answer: -0.001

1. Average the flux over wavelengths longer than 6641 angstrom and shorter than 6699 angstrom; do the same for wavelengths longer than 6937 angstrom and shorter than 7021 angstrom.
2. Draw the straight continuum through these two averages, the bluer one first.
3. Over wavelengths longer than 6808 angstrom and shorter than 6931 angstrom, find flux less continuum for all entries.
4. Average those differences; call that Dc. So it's 0.2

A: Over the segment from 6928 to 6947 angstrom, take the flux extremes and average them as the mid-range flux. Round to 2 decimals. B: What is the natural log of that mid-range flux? 4.50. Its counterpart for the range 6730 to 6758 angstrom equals 4.54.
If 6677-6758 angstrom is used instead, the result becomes 4.54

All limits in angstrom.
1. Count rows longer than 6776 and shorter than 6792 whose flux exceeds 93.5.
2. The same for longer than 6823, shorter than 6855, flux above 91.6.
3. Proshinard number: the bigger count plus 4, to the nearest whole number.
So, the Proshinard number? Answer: 10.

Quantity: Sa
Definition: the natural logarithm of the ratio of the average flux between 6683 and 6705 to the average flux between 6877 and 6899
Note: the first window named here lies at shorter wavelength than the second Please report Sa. 0.038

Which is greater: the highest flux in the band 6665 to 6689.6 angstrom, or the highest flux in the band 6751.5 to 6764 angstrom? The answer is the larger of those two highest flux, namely 96.9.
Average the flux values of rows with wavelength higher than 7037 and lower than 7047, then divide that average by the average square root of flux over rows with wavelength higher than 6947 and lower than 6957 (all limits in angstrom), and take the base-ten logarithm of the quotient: 0.973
